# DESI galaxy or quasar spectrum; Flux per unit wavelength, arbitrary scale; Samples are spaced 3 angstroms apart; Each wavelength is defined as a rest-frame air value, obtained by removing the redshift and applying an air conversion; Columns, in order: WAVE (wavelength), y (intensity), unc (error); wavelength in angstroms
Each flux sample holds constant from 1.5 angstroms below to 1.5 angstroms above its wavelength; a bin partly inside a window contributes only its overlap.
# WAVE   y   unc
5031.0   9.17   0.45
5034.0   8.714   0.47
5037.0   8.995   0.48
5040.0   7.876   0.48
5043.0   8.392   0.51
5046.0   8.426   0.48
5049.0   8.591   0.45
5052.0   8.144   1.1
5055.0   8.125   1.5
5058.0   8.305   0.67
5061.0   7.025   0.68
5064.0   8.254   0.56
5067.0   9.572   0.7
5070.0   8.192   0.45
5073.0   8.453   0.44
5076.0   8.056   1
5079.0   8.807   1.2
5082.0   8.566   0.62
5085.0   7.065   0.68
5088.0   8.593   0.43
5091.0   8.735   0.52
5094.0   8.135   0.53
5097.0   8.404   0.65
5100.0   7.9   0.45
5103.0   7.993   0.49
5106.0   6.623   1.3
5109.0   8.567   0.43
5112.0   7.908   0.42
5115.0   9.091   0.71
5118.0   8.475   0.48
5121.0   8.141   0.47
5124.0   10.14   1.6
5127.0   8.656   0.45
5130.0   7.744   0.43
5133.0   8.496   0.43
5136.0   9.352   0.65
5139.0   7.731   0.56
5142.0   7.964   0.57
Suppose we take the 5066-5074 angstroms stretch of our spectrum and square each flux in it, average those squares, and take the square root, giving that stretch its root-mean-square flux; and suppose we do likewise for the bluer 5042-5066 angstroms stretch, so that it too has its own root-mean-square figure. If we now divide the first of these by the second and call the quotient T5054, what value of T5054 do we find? 1.07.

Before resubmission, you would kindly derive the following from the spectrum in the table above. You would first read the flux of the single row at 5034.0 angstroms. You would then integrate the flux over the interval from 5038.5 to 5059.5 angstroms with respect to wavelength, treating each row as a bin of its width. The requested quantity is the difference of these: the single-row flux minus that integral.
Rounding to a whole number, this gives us -165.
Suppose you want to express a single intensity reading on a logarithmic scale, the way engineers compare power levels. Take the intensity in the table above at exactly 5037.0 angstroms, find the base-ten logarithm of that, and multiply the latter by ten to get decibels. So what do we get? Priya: 9.54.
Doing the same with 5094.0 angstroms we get 9.10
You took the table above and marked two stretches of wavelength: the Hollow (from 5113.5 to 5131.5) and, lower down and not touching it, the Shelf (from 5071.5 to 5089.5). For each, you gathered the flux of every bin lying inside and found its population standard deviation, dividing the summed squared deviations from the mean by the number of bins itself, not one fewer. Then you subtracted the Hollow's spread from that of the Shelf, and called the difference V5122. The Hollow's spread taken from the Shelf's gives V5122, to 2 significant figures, -0.19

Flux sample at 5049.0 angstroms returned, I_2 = 8.591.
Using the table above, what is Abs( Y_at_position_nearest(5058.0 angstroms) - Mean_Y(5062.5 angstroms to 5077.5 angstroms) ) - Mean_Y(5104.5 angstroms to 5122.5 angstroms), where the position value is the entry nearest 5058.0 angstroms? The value -7.93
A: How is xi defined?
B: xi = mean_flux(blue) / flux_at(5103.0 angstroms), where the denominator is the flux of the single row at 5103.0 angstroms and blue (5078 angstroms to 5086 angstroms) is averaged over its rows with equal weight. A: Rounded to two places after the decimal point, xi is 1.02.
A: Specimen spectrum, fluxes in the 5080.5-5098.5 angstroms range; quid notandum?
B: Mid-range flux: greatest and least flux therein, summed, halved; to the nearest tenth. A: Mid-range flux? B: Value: 7.9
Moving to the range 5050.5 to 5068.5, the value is 8.3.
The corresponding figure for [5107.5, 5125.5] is 9.0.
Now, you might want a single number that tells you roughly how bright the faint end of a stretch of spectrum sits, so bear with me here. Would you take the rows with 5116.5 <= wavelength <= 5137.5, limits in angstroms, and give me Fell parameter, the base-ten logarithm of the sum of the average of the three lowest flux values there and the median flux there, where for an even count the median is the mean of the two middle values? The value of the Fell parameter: 1.22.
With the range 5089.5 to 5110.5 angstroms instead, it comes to 1.19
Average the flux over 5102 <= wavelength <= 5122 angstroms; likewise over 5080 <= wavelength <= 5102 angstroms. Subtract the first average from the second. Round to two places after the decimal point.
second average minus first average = 0.09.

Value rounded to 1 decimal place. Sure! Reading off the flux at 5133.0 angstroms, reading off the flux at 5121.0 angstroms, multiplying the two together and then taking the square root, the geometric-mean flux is 8.3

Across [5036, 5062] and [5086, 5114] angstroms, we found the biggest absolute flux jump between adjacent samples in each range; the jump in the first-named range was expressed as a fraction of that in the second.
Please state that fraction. 0.658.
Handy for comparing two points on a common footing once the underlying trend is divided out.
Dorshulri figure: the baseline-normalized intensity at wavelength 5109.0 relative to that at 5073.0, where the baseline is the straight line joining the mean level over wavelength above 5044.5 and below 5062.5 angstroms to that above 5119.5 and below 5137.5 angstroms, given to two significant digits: 0.98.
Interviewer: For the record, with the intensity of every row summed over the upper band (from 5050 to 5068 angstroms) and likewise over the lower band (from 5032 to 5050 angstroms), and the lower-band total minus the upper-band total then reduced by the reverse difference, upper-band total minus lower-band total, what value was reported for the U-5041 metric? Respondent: 3.14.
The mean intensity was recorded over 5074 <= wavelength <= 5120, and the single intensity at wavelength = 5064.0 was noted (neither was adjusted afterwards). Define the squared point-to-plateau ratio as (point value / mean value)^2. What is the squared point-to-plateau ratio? 1.01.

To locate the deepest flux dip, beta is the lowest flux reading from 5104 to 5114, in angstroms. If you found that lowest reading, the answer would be 6.623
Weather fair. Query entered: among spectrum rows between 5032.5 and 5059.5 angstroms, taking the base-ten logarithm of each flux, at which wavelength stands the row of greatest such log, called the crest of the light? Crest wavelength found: 5037.0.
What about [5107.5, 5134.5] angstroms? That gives 5124.0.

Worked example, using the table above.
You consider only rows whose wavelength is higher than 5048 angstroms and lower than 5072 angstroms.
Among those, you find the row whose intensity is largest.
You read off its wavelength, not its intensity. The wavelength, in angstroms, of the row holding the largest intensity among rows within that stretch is 5067.0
